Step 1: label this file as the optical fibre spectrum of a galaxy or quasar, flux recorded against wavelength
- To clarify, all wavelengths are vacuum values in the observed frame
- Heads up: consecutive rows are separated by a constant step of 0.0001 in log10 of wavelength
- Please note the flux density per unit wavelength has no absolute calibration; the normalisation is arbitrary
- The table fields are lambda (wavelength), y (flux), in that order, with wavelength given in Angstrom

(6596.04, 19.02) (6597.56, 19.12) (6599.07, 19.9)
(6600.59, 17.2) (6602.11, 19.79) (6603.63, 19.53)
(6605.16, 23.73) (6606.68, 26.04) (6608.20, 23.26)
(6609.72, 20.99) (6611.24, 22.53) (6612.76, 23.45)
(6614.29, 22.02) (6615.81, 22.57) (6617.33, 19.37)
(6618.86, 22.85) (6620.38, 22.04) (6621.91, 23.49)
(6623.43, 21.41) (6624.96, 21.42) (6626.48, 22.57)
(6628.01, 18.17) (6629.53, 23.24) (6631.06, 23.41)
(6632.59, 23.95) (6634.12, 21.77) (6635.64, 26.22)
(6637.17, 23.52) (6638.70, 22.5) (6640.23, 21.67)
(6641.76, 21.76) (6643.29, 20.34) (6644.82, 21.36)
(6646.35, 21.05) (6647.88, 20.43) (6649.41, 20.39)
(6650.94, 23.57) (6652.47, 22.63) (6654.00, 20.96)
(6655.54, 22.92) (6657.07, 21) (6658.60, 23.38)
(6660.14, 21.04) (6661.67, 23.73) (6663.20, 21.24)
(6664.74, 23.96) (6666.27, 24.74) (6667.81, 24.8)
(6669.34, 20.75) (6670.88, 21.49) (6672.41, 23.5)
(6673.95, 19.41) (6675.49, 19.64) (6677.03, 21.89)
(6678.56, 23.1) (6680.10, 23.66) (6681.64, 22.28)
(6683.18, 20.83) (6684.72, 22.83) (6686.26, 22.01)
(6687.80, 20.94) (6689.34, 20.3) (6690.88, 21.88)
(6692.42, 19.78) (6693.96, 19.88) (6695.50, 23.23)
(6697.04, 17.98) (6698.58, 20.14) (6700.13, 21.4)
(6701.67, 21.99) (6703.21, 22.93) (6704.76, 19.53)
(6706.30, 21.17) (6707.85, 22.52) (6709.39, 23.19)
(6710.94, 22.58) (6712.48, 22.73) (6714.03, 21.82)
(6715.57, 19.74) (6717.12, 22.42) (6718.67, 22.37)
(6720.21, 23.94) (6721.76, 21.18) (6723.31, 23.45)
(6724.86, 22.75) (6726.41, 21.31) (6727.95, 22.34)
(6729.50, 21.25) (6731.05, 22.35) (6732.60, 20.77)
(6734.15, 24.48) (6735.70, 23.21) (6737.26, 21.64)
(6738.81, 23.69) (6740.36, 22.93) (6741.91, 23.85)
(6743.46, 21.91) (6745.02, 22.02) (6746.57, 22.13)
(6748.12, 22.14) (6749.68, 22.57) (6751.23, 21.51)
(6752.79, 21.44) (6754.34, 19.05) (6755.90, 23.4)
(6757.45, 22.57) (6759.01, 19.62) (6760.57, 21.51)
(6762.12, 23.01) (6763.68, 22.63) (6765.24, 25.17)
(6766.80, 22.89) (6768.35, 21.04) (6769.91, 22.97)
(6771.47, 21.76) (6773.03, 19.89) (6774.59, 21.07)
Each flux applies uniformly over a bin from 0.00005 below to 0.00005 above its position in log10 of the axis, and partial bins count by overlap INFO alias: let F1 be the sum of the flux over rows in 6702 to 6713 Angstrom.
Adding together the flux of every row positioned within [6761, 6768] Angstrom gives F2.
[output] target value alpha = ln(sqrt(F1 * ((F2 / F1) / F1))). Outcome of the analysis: -0.3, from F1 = 155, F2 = 94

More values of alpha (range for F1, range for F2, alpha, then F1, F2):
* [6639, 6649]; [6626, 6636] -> 0.1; 127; 159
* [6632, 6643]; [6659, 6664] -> -0.4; 161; 66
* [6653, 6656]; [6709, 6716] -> 0.5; 44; 110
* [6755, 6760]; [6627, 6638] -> 0.4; 66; 160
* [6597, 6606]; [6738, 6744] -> -0.1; 119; 92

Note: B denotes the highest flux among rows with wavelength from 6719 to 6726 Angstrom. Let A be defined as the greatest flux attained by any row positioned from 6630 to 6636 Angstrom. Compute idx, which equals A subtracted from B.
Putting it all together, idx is -2.3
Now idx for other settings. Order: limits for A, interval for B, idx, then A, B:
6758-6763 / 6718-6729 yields 0.9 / 23.01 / 23.94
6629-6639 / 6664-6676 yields -1.4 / 26.22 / 24.8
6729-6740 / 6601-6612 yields 1.6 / 24.48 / 26.04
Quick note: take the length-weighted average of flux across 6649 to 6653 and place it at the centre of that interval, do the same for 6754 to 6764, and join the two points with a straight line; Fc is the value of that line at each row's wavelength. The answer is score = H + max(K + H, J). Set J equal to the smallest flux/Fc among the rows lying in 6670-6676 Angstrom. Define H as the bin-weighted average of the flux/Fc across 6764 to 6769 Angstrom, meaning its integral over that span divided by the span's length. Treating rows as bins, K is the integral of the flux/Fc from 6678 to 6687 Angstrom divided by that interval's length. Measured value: 3.14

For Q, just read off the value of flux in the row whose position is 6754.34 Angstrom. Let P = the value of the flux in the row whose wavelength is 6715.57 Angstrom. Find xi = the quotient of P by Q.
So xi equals 1.04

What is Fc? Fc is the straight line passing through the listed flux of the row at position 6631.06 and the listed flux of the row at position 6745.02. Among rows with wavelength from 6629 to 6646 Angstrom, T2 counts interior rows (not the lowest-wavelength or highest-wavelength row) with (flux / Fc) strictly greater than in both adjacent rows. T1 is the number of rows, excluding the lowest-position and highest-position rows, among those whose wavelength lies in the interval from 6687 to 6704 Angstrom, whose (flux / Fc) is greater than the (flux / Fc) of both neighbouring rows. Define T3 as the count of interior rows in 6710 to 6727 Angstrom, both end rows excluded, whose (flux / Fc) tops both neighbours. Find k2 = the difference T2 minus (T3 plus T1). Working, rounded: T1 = 2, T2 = 3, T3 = 4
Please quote -3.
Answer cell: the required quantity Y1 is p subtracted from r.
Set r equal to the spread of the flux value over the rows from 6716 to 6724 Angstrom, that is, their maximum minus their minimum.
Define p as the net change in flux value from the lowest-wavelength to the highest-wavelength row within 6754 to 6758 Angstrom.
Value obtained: -1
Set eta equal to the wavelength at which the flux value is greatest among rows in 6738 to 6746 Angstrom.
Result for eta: 6741.91 Angstrom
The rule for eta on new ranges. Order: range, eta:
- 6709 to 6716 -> 6709.39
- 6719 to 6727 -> 6720.21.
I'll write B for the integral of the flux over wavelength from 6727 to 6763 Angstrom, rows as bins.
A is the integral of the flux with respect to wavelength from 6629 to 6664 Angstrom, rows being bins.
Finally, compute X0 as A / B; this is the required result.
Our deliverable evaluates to 0.98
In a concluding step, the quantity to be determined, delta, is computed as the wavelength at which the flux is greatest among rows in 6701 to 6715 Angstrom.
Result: 6709.39 Angstrom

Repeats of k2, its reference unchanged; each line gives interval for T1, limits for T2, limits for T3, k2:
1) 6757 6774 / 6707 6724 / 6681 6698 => -2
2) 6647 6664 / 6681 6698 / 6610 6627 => -5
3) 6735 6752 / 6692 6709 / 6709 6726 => -5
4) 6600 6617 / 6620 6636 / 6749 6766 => -2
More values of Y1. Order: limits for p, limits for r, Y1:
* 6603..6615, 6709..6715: -1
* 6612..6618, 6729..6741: 8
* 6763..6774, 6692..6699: 8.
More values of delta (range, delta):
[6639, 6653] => 6650.94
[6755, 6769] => 6765.24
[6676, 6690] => 6680.10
